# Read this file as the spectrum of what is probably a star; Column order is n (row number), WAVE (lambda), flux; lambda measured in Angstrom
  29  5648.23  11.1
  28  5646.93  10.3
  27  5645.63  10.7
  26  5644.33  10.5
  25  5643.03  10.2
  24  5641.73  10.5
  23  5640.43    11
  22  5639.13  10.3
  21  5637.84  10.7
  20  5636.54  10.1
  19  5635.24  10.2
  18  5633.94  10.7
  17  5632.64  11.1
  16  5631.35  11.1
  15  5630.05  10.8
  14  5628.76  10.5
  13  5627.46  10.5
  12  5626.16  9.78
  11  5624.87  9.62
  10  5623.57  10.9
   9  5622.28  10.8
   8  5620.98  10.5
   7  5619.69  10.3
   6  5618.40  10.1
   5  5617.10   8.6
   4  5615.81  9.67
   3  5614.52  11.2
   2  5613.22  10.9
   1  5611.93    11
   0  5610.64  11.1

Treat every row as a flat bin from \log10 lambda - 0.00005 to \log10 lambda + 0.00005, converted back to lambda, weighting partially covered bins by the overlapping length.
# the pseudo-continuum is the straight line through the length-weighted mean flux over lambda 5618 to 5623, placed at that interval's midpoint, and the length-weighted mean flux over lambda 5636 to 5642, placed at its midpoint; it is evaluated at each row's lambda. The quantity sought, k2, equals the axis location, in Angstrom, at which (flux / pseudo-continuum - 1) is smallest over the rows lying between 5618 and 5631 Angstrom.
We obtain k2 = 5624.87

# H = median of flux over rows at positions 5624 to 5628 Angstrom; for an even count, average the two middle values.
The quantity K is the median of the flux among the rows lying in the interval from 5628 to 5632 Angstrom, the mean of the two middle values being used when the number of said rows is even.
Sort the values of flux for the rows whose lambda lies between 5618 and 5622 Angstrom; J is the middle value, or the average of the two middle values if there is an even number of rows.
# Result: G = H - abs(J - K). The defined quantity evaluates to 9.3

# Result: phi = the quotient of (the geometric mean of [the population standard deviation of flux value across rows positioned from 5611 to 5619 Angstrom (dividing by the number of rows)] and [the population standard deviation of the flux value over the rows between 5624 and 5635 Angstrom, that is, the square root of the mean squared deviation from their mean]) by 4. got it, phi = 0.172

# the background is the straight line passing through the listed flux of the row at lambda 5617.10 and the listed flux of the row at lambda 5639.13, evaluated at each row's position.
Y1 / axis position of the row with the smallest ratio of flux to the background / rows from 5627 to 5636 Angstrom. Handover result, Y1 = 5635.24 Angstrom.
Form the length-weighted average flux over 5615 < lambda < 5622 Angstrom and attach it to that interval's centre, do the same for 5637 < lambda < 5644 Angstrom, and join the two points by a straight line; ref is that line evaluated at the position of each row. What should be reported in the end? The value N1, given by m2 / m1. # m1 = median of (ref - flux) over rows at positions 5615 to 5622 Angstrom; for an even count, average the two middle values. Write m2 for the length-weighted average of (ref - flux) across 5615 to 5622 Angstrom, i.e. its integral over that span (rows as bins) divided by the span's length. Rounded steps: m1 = -0.18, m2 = 0.00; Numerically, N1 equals -0.02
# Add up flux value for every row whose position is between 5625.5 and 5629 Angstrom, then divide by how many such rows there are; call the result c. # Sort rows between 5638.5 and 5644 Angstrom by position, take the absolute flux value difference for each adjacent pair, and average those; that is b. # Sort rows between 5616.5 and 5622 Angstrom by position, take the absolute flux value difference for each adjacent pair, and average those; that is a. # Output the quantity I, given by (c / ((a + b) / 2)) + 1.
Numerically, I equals 19.1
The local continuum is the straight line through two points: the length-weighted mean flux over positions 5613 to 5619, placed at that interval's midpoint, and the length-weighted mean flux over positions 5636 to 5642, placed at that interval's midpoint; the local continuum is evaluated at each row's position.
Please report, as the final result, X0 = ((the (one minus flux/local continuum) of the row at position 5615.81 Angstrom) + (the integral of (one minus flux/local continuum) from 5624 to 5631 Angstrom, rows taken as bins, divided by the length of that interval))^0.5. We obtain 0.18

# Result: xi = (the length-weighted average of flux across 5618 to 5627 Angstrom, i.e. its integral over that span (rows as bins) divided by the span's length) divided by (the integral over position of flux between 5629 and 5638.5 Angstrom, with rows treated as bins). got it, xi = 0.102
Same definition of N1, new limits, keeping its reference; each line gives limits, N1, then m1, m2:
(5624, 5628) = 0.35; 0.35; 0.12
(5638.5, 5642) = -1.37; 0.06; -0.09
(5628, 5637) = 0.98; -0.35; -0.34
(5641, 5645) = 1.36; 0.14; 0.19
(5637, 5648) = 0.46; 0.10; 0.05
